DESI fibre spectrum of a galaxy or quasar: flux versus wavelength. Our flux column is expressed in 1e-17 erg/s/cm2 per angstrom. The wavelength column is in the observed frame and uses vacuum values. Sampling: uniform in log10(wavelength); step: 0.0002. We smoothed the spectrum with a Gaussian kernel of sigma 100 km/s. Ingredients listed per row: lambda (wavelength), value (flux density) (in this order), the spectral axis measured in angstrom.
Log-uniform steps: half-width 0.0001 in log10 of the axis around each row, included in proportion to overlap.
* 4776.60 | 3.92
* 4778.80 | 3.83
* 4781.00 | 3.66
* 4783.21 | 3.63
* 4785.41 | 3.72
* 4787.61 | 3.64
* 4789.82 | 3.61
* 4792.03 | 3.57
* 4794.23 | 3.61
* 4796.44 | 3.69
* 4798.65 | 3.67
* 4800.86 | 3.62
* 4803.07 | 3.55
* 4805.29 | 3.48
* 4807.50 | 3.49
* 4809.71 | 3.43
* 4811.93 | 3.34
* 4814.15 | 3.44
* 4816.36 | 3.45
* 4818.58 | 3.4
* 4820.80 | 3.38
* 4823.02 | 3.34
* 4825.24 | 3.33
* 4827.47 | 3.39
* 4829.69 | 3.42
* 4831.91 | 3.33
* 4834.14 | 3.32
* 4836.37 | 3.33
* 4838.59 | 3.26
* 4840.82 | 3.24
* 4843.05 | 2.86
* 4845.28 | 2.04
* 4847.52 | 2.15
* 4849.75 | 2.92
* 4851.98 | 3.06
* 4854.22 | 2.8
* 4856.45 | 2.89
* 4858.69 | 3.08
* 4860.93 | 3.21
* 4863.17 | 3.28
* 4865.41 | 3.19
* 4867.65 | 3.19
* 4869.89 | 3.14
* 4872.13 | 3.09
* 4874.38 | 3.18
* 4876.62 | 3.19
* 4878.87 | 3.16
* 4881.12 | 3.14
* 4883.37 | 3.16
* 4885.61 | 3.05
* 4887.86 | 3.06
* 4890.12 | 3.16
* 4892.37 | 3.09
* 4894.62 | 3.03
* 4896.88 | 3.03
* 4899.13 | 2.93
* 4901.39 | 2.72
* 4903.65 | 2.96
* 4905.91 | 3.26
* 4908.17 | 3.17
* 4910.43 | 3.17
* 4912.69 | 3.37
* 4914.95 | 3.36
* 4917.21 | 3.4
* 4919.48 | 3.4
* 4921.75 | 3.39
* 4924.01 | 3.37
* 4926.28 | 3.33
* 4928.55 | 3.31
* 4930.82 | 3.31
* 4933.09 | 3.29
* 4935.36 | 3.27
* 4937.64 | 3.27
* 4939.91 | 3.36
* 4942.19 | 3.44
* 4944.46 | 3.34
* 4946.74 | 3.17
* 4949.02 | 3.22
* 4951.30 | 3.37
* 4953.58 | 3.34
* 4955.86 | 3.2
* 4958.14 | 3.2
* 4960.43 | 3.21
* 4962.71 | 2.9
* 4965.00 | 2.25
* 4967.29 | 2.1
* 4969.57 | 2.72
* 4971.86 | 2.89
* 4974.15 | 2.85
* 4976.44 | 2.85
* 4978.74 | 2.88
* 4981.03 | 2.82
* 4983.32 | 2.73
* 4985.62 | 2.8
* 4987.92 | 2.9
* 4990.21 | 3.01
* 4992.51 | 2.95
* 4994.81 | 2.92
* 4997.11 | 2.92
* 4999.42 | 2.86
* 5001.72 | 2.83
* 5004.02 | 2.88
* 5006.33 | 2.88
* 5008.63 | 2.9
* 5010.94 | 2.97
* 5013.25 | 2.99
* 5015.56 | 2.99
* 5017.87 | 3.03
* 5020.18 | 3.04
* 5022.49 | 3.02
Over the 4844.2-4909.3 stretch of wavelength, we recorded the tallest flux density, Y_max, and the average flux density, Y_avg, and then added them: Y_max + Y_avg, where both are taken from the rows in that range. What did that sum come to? 6.3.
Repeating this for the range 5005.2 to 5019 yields 6.0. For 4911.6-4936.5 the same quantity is 6.7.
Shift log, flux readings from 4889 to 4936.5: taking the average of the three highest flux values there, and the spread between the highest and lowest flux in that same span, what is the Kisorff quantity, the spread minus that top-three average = -2.72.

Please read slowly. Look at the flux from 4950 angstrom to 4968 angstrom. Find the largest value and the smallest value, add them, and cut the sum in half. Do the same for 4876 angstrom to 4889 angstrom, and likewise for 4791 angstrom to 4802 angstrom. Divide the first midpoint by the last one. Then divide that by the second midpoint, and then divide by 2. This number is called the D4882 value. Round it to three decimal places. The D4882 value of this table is 0.121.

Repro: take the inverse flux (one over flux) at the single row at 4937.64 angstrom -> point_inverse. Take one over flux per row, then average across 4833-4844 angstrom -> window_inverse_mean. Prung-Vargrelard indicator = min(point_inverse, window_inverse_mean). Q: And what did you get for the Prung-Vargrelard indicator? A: 0.306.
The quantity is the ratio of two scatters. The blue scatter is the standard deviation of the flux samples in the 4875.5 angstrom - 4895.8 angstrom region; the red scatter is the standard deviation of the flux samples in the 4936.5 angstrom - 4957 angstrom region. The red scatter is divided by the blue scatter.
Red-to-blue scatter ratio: 1.5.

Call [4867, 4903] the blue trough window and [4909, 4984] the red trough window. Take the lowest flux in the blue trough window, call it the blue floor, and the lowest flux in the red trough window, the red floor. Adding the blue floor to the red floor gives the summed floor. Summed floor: 4.8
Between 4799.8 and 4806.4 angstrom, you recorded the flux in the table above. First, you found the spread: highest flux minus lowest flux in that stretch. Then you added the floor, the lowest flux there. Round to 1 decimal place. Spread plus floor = 3.6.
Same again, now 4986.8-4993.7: 3.0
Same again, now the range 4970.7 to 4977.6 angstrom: 2.9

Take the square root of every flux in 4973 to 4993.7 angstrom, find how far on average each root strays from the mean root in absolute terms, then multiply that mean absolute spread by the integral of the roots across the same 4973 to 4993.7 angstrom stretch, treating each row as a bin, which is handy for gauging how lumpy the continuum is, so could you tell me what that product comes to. 0.64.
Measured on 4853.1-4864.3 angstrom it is 0.93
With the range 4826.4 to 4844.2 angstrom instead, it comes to 1.01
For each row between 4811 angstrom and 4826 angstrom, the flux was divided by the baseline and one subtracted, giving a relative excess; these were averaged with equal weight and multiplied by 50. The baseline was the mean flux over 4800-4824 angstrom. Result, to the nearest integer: -1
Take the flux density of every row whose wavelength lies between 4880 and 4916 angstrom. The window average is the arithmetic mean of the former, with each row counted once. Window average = 3.10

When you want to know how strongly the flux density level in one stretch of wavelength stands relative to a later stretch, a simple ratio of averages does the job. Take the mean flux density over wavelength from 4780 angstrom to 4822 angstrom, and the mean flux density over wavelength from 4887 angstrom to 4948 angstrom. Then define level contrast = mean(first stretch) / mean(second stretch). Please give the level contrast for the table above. 1.10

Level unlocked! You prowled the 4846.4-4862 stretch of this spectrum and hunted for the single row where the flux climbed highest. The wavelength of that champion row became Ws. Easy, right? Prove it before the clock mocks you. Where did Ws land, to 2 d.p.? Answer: 4860.93 angstrom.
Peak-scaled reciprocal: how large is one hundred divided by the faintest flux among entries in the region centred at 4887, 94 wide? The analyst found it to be 49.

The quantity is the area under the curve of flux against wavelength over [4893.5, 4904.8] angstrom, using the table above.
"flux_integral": 33.1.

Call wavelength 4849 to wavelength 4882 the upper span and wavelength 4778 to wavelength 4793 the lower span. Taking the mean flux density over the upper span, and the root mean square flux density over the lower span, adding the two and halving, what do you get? 3.4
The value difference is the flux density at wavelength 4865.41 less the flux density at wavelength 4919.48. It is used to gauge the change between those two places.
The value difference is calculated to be -0.21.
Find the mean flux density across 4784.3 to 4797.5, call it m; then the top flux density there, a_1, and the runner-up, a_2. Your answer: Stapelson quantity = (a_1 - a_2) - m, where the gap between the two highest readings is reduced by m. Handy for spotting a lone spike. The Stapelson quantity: -3.61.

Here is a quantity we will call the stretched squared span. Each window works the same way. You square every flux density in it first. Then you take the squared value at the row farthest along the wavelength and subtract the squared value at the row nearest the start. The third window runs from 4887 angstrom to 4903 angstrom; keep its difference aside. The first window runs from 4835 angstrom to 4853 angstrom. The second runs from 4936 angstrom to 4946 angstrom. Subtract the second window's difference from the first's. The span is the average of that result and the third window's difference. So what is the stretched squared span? -2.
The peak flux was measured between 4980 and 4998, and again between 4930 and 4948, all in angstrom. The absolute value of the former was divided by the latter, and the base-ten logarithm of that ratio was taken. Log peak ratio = -0.06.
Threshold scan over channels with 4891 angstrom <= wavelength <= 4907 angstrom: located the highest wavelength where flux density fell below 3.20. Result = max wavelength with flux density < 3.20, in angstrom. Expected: 4903.65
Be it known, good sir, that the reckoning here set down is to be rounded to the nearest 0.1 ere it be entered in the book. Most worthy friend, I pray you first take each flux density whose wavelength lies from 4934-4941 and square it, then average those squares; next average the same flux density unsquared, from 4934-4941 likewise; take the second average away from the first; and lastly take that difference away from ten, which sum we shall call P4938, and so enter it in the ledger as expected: 2.4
